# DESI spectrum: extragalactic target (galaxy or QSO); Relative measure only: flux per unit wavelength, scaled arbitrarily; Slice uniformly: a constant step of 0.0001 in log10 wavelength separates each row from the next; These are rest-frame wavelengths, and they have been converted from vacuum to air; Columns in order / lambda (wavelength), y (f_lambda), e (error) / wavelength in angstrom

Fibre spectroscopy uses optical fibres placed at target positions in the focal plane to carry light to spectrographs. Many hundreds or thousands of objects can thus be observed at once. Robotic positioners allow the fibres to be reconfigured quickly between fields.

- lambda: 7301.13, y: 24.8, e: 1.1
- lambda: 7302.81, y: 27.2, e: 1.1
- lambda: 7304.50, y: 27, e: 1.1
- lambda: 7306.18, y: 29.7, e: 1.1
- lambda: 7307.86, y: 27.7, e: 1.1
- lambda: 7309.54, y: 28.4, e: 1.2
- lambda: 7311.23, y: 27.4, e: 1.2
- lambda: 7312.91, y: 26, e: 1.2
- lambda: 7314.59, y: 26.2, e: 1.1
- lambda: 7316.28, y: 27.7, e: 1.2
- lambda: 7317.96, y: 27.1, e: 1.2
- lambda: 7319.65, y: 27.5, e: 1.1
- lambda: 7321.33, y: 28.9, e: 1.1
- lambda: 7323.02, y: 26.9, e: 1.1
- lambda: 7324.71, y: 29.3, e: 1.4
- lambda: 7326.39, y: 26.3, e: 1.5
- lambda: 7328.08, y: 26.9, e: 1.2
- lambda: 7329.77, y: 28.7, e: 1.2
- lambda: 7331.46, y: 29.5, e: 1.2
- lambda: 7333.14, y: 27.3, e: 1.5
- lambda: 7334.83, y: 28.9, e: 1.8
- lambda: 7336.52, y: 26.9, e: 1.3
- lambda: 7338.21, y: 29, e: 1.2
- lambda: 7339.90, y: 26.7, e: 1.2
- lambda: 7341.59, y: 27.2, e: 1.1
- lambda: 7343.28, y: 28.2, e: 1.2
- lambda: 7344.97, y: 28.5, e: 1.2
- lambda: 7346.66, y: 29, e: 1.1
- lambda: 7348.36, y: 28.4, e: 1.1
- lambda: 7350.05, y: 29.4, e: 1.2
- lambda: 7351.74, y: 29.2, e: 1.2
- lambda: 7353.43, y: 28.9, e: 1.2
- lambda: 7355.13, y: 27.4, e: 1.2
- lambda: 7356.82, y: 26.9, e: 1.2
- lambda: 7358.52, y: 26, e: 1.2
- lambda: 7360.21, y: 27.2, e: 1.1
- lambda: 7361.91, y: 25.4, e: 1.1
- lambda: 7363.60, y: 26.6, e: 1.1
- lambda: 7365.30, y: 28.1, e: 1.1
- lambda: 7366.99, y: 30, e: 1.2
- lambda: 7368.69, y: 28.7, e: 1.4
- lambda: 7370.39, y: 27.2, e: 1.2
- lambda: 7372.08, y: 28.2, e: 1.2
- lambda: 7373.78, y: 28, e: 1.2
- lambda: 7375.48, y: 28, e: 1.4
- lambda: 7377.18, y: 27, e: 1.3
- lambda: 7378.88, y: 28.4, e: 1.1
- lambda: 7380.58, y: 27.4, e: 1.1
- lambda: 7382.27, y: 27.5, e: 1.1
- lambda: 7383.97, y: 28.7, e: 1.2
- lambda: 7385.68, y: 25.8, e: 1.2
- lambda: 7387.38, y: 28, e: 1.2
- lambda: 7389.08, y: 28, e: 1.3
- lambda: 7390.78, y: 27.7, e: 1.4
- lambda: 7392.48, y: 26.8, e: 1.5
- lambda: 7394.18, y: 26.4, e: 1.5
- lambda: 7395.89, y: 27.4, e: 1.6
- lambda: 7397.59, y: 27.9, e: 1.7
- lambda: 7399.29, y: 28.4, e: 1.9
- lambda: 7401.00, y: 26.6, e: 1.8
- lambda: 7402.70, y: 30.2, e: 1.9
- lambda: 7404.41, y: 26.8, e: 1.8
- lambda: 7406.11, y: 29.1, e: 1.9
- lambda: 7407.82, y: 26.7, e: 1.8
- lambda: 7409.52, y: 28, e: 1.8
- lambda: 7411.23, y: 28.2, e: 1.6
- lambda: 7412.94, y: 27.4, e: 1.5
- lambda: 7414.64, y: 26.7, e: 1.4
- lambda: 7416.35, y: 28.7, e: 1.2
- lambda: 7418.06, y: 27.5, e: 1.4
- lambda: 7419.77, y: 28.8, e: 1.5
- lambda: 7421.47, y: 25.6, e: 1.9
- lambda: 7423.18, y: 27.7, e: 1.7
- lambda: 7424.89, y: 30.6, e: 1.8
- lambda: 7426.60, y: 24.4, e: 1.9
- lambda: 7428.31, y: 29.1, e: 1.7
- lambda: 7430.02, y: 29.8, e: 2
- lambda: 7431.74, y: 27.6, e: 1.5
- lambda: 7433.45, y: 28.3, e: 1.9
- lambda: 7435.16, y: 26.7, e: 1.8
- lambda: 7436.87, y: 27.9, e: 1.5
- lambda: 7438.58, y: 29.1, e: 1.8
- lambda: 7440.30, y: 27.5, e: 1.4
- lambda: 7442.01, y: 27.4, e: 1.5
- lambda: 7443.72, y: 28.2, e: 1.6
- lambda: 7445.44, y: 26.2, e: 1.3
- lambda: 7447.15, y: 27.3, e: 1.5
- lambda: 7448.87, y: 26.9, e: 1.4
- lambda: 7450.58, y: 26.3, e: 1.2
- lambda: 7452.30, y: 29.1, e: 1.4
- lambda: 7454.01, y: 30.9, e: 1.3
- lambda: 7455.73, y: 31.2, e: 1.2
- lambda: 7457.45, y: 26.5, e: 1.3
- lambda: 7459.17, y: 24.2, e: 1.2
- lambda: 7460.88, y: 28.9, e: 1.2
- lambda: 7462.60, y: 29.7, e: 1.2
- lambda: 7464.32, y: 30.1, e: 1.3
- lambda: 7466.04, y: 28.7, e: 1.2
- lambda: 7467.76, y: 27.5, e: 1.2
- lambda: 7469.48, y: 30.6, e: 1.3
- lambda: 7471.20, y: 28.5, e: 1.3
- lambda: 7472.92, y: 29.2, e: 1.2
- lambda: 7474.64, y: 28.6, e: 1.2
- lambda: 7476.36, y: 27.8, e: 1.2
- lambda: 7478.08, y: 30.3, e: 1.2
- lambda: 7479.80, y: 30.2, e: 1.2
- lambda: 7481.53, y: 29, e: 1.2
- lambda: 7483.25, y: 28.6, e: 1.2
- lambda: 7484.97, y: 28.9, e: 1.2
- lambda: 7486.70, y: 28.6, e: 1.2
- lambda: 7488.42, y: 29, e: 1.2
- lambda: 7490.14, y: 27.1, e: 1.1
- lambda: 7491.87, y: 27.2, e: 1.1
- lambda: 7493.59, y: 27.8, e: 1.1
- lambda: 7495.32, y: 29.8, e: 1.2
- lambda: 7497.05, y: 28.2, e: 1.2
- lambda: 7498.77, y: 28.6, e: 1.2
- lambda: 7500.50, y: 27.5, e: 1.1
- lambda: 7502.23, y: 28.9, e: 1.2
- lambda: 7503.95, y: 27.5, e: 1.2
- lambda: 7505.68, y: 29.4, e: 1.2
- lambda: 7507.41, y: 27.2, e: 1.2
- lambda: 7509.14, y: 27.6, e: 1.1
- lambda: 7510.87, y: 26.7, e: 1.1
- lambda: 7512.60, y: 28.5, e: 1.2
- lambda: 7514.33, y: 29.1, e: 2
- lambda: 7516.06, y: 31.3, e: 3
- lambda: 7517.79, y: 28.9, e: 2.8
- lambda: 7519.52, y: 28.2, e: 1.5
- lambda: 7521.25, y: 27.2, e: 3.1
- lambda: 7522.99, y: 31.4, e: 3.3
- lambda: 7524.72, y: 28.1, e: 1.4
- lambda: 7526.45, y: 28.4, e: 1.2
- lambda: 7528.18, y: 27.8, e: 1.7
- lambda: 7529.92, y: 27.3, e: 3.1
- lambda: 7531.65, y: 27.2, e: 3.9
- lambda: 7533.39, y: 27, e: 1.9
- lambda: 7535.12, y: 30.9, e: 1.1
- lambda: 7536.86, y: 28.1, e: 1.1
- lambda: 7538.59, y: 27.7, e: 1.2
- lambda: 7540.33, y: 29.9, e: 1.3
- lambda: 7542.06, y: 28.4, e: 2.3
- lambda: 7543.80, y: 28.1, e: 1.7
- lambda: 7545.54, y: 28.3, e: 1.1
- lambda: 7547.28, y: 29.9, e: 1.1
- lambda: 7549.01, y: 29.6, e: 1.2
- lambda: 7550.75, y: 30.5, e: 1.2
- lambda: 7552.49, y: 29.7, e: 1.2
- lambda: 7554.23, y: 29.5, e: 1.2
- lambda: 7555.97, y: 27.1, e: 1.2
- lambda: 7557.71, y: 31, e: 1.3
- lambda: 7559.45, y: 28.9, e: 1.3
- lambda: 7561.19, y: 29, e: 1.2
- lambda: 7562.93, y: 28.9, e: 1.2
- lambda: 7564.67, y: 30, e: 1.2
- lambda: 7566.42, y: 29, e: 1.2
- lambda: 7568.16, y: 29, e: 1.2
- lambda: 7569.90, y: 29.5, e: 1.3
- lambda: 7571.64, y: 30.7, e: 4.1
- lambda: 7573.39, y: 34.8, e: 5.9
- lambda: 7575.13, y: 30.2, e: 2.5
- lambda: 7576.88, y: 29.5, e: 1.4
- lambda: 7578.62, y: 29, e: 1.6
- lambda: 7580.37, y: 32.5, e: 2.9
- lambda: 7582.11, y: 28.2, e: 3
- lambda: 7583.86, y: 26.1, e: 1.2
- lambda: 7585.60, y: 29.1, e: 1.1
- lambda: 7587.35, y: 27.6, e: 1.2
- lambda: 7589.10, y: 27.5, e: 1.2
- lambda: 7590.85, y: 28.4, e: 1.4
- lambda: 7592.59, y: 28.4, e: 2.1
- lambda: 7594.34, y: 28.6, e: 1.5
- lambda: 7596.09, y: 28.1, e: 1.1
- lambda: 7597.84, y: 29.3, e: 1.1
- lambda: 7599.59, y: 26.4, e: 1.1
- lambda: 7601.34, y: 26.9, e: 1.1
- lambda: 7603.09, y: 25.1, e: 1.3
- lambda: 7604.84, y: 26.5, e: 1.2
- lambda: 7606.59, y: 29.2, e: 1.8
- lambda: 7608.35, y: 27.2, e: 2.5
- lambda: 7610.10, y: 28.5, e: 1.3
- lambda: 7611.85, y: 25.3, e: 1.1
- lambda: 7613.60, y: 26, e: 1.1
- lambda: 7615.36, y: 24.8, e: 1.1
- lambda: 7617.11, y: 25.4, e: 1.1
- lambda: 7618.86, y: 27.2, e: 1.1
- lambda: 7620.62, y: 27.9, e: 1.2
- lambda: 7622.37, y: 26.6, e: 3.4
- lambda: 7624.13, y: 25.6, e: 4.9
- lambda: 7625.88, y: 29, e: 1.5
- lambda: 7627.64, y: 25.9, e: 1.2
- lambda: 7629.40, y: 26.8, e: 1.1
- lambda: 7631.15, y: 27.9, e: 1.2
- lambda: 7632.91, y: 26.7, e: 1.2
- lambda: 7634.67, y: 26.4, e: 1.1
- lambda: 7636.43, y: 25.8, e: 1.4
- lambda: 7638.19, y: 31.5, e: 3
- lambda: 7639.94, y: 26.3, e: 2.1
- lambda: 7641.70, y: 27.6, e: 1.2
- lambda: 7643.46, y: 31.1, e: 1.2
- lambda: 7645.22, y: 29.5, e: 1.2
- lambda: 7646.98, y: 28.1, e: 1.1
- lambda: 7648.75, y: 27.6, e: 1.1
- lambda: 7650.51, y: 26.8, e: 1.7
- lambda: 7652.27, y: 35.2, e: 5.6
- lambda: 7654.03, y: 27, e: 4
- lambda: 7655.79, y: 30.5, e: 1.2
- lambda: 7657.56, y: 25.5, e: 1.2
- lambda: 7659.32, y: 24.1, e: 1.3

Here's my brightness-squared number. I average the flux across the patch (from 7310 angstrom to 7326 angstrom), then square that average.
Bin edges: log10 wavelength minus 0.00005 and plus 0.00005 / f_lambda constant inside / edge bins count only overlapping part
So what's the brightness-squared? 753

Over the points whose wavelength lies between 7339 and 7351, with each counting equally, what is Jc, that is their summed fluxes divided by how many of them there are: 28.2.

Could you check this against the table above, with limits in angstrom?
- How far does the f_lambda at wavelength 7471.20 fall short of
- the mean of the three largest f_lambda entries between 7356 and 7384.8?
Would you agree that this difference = 0.6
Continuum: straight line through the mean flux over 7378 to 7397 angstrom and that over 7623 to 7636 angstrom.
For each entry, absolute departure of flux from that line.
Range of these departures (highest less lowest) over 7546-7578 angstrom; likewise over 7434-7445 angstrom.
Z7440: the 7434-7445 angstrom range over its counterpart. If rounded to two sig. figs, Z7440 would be 0.22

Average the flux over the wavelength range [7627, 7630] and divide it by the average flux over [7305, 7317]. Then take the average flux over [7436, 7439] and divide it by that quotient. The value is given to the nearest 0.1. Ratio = 29.8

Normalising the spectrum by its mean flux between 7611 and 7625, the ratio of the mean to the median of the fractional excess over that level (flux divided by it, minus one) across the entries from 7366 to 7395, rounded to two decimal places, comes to 0.87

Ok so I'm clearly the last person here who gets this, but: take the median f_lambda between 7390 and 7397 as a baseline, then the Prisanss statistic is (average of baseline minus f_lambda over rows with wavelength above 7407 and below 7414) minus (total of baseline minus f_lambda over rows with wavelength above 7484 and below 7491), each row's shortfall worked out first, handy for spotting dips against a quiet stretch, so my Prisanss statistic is 4.7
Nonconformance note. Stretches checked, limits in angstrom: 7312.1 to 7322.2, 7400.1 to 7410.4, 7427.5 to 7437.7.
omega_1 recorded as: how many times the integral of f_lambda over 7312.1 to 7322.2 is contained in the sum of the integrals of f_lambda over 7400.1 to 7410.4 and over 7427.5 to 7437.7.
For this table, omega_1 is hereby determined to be 2.09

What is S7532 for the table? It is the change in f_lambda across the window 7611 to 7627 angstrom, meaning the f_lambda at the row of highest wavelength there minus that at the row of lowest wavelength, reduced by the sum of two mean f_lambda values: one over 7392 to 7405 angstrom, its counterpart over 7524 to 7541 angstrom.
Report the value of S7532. -52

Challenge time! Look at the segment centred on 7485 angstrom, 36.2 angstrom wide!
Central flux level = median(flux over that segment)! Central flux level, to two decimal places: 28.60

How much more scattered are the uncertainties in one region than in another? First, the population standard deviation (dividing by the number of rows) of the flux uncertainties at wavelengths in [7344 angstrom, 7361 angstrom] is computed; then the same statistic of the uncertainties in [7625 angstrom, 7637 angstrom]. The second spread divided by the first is 3.1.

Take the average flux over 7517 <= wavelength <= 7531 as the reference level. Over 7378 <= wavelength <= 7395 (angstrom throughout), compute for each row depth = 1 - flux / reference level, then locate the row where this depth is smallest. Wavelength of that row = 7383.97 angstrom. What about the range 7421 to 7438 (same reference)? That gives 7424.89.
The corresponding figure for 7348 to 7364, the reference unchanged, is 7350.05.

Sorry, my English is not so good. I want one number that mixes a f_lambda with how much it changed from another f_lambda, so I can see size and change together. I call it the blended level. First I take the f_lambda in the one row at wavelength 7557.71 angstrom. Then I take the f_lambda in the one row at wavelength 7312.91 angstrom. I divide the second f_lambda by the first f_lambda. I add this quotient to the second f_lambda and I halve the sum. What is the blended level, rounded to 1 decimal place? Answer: 13.4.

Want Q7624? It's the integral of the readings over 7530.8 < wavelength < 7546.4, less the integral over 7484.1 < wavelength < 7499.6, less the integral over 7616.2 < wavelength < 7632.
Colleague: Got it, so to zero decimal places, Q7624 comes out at -422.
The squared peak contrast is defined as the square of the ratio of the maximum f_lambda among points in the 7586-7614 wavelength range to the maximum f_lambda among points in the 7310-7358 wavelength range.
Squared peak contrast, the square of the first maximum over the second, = 0.99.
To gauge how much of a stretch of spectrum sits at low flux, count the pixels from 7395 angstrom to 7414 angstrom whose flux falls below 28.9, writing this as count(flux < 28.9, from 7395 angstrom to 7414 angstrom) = 9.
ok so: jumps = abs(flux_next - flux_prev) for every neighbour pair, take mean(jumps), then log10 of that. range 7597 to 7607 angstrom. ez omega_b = 0.27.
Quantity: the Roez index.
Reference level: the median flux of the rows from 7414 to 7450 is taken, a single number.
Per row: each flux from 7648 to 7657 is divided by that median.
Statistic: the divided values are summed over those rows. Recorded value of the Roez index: 5.3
